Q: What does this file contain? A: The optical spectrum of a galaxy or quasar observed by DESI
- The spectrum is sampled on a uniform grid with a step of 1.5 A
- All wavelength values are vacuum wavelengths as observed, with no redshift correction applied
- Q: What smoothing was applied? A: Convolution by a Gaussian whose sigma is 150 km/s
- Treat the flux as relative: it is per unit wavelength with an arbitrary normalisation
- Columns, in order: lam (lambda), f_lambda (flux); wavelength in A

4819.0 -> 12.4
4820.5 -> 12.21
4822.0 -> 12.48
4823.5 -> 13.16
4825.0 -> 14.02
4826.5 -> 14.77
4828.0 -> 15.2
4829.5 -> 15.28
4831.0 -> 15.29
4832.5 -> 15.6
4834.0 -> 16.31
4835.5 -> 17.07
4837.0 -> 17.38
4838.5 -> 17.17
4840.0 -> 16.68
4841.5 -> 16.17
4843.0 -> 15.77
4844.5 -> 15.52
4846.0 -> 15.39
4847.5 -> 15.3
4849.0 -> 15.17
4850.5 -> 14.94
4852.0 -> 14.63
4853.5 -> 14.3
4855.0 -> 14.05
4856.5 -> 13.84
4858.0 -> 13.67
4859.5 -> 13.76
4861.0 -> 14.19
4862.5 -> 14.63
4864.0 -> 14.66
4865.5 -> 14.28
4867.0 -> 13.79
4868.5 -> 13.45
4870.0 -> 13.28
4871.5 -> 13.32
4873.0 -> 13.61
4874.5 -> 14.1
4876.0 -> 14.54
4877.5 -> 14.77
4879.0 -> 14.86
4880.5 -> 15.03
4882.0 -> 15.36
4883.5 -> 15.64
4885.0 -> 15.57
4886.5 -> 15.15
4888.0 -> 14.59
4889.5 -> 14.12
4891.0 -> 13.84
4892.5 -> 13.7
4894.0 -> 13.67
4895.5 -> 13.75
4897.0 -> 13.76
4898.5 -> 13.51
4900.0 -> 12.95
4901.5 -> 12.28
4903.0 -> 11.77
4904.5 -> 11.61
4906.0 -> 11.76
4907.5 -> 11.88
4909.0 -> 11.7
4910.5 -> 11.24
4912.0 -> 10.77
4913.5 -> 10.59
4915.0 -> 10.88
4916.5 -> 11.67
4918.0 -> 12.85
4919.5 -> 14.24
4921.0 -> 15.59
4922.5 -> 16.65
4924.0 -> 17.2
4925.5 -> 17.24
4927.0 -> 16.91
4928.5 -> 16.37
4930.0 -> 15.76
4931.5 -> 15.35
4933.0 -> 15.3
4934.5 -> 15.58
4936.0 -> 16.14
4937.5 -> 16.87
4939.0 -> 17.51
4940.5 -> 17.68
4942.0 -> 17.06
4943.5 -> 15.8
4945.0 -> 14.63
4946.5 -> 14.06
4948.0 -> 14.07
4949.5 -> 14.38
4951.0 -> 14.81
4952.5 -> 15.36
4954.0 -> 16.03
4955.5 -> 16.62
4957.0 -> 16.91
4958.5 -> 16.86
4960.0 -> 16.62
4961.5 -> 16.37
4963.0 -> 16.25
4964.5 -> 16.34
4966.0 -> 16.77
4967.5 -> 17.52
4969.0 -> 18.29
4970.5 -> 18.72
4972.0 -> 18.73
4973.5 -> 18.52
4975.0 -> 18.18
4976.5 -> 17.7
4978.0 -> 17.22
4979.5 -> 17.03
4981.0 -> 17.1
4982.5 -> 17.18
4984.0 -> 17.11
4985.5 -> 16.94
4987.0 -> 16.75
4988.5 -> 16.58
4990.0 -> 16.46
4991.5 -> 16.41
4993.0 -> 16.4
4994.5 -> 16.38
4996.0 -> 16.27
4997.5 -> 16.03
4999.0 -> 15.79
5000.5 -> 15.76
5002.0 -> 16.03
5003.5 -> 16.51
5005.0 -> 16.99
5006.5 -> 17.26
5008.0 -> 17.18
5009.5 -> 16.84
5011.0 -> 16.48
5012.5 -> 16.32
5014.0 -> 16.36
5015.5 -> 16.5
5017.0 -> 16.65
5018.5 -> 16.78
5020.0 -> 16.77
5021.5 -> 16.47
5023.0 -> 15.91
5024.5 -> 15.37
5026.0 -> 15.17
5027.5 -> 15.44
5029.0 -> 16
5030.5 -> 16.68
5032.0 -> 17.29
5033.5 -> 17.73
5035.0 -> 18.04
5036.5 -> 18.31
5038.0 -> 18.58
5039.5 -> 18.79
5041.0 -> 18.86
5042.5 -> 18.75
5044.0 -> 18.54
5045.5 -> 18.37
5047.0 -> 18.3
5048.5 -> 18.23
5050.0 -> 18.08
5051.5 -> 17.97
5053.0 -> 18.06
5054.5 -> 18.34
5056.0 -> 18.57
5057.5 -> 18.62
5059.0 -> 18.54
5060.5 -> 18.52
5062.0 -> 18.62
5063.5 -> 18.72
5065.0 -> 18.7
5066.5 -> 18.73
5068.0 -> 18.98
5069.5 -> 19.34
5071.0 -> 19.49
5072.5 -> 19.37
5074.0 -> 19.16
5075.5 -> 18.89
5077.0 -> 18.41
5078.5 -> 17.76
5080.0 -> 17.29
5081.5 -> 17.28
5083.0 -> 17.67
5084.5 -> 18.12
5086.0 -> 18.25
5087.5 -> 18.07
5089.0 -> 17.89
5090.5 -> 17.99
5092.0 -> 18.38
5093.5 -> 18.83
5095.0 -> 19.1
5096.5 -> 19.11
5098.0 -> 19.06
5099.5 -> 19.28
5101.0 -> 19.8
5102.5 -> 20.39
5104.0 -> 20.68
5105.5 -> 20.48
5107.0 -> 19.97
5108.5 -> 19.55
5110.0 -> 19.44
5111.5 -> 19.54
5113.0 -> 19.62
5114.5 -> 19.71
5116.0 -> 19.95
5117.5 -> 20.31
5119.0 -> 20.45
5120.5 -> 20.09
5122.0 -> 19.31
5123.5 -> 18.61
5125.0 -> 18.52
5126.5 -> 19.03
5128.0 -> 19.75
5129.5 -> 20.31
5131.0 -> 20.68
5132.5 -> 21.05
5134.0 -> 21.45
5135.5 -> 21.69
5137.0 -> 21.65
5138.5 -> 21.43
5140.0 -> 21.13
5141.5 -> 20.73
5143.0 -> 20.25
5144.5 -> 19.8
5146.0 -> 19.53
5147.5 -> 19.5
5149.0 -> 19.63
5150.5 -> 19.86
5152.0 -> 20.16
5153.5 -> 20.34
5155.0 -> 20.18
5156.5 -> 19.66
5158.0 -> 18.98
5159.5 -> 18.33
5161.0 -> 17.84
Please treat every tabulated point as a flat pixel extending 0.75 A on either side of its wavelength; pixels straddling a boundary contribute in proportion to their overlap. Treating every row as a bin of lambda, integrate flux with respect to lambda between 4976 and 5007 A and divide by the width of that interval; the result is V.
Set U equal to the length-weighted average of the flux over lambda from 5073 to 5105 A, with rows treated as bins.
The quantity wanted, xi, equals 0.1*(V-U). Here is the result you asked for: -0.2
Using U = 18.7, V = 16.6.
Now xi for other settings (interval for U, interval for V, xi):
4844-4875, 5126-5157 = 0.6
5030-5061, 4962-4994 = -0.1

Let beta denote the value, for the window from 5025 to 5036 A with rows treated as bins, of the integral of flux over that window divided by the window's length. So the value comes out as 16.6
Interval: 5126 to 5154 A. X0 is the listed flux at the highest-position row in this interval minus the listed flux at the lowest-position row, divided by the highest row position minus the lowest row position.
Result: 0.05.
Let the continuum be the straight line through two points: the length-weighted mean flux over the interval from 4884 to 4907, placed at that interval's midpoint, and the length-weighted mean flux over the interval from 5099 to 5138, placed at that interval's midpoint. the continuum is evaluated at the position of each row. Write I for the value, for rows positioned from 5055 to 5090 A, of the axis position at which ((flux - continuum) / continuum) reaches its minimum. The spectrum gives 5081.5 A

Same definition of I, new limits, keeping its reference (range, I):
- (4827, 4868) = 4867.0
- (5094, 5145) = 5125.0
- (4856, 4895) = 4894.0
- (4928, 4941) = 4933.0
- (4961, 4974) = 4963.0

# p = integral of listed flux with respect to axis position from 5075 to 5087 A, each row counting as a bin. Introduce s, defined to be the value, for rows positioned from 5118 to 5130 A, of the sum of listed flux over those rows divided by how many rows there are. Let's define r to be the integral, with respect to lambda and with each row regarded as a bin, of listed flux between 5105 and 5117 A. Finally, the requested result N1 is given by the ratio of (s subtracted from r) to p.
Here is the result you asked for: 1.01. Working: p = 215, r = 237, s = 20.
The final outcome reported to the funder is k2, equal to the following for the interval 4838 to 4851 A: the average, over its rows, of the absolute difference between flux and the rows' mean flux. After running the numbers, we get 0.6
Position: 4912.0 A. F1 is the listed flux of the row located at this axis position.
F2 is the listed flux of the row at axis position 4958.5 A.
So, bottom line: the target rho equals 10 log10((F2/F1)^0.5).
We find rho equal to 1.0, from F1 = 10.77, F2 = 16.86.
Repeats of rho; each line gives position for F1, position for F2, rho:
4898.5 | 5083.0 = 0.6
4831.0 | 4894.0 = -0.2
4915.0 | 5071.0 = 1.3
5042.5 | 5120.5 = 0.1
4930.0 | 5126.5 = 0.4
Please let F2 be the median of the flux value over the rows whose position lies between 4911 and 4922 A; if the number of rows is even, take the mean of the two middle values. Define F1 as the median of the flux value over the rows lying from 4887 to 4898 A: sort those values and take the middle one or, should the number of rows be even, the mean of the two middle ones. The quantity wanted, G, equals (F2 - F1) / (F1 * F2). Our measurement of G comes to -0.013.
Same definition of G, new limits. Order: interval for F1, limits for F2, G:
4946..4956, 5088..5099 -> 0.014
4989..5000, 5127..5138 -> 0.014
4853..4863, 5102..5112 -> 0.021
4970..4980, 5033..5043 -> 0.001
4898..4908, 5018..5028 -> 0.021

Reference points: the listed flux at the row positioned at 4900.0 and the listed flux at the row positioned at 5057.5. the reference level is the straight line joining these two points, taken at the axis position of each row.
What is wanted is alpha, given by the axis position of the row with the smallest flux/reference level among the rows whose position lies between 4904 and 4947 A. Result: 4913.5 A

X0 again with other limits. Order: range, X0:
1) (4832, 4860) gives -0.07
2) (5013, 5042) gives 0.09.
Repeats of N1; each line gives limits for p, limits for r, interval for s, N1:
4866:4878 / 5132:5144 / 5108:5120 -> 1.41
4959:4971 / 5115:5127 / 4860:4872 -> 1.08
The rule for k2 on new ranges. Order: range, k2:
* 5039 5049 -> 0.2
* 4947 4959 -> 1.0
